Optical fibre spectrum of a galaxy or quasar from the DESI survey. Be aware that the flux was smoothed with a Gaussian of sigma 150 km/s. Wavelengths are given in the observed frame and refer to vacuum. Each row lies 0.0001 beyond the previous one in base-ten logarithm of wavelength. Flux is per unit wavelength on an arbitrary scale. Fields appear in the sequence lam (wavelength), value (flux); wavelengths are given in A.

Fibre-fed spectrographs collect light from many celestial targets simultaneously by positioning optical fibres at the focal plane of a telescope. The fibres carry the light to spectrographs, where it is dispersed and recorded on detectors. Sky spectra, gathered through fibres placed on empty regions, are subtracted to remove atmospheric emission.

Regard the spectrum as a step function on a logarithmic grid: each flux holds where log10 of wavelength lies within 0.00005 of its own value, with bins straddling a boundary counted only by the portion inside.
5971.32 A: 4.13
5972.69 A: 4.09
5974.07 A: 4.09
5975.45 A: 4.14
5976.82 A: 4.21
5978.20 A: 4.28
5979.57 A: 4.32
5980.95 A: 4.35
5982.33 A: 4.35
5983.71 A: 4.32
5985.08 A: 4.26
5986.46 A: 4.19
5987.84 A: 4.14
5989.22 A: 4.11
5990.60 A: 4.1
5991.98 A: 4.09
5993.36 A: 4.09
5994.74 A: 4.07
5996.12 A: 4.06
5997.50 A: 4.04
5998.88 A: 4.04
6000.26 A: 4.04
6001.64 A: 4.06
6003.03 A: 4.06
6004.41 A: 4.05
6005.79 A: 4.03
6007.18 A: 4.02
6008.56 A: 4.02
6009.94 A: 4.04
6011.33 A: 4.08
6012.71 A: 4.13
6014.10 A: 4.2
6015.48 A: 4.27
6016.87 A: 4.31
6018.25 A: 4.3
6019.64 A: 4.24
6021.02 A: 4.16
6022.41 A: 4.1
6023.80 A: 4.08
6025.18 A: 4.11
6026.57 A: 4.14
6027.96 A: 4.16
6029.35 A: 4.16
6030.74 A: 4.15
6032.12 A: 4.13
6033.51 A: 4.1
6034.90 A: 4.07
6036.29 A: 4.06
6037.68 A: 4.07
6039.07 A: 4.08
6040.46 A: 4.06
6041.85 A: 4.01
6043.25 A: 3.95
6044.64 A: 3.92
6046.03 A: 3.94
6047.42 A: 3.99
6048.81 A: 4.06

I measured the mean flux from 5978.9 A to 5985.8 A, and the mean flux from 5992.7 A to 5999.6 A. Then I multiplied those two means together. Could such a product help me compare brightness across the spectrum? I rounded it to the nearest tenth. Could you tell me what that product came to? 17.5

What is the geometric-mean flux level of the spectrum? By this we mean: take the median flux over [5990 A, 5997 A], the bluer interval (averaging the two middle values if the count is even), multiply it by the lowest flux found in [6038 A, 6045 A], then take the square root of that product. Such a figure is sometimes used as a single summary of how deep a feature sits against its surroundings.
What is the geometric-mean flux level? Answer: 4.00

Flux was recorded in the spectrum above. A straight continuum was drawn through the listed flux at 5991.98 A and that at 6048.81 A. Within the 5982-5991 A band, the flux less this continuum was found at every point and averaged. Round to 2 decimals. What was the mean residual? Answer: 0.12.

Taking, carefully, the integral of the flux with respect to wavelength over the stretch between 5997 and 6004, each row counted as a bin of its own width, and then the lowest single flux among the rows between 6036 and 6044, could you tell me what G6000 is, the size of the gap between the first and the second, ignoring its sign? 24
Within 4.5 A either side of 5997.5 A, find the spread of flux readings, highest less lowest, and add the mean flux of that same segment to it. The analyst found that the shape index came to 4.11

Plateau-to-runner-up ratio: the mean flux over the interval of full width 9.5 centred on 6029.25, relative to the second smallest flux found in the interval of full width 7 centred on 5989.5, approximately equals 1.009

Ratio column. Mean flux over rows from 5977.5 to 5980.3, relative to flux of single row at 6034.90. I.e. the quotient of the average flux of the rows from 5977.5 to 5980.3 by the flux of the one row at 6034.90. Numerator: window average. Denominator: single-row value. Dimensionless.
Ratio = 1.06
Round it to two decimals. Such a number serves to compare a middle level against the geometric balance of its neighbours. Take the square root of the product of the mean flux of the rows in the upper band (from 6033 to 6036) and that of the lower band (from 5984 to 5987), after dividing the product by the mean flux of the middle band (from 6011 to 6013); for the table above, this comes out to 2.05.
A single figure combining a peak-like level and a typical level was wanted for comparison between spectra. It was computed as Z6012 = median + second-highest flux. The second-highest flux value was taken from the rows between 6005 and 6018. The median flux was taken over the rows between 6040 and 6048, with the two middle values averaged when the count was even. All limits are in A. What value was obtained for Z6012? 8.24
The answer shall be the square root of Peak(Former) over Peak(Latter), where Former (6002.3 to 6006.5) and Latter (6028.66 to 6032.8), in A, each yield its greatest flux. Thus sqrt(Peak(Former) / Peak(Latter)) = 0.99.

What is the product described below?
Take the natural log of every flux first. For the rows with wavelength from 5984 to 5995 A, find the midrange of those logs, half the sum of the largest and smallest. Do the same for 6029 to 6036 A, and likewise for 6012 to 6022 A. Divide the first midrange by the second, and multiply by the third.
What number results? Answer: 1.45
